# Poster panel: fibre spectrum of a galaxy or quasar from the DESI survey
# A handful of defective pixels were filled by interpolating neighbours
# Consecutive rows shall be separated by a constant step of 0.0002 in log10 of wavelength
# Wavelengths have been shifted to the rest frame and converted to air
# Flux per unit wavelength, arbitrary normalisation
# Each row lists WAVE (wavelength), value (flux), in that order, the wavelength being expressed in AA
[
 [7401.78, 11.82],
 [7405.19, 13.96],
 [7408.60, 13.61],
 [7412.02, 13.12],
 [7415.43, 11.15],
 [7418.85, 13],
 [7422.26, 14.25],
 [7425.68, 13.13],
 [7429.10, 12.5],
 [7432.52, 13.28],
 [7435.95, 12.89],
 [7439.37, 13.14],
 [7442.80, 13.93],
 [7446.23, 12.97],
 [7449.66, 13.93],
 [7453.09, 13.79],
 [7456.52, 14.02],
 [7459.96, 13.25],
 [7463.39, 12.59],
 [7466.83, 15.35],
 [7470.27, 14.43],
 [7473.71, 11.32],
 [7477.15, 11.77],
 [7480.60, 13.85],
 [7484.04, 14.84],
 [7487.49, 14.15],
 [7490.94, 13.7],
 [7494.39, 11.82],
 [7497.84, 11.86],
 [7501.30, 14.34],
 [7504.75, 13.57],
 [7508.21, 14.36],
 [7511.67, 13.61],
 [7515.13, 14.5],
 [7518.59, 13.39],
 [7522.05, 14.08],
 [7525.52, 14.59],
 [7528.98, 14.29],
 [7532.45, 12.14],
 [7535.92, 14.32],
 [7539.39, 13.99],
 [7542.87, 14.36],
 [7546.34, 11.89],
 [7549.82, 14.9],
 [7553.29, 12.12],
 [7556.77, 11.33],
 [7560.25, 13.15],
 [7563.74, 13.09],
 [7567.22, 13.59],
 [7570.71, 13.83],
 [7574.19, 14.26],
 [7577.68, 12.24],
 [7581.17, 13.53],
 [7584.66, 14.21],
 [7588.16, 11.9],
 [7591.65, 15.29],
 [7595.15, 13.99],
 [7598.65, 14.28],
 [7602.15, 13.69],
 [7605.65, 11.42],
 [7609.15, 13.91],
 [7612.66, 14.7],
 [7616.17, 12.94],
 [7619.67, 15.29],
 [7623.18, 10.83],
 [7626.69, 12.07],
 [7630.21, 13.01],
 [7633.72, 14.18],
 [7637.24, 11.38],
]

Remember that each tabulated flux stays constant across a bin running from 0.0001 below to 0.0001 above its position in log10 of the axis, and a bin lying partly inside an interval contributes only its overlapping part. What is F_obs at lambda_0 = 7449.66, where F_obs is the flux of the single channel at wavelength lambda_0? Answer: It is 13.93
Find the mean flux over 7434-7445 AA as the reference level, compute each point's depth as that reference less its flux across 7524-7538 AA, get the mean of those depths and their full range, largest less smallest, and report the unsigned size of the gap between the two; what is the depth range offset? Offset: 3.0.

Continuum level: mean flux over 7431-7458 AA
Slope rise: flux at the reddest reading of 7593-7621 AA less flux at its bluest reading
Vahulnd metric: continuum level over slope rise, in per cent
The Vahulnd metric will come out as 1038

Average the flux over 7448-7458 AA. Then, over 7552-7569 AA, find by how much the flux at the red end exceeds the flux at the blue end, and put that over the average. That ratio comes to 0.11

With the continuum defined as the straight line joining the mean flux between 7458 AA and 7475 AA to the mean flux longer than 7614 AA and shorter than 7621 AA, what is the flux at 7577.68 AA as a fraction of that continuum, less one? -0.12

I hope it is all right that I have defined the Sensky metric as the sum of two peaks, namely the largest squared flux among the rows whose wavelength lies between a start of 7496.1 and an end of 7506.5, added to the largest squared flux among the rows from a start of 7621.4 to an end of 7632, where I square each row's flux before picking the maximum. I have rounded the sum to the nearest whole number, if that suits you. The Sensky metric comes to 375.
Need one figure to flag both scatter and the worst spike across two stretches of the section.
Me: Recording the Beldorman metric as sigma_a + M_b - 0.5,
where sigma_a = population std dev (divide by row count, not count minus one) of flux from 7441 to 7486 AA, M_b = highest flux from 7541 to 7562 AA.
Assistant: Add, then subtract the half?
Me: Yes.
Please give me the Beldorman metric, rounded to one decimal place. 15.5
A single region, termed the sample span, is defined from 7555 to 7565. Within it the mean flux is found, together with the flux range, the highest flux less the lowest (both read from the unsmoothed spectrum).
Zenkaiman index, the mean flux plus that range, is 14.3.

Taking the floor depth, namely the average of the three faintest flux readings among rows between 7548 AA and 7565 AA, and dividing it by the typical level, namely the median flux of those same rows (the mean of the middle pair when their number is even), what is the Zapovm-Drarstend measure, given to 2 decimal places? 0.93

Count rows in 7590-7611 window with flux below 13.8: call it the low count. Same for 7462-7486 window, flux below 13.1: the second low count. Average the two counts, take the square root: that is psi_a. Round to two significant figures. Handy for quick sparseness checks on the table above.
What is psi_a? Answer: 1.6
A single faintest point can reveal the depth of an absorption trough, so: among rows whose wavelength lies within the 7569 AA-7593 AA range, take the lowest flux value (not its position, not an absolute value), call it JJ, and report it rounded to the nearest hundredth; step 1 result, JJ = 11.90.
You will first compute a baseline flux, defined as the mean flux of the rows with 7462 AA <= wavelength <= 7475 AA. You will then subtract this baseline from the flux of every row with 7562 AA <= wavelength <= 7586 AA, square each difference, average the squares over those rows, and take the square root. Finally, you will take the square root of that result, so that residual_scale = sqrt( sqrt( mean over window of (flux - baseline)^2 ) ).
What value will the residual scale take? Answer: 0.81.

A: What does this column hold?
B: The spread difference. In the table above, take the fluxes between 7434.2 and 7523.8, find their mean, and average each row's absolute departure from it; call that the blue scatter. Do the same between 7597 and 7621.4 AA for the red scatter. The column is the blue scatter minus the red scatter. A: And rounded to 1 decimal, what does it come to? -0.1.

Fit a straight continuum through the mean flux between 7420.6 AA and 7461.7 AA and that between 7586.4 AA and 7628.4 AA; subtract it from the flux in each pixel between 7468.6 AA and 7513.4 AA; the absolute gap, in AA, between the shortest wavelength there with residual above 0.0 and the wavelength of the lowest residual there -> 3.4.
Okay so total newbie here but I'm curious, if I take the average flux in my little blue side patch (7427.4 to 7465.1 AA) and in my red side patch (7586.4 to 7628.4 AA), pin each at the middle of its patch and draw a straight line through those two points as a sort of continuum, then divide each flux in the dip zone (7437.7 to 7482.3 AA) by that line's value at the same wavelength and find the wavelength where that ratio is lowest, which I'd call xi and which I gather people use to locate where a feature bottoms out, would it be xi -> 7473.71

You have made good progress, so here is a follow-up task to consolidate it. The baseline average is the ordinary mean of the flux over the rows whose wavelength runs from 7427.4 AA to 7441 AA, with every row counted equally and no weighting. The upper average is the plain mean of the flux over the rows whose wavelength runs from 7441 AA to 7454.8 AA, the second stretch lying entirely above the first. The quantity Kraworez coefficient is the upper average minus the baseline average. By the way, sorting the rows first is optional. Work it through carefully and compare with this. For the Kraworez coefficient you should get 0.70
